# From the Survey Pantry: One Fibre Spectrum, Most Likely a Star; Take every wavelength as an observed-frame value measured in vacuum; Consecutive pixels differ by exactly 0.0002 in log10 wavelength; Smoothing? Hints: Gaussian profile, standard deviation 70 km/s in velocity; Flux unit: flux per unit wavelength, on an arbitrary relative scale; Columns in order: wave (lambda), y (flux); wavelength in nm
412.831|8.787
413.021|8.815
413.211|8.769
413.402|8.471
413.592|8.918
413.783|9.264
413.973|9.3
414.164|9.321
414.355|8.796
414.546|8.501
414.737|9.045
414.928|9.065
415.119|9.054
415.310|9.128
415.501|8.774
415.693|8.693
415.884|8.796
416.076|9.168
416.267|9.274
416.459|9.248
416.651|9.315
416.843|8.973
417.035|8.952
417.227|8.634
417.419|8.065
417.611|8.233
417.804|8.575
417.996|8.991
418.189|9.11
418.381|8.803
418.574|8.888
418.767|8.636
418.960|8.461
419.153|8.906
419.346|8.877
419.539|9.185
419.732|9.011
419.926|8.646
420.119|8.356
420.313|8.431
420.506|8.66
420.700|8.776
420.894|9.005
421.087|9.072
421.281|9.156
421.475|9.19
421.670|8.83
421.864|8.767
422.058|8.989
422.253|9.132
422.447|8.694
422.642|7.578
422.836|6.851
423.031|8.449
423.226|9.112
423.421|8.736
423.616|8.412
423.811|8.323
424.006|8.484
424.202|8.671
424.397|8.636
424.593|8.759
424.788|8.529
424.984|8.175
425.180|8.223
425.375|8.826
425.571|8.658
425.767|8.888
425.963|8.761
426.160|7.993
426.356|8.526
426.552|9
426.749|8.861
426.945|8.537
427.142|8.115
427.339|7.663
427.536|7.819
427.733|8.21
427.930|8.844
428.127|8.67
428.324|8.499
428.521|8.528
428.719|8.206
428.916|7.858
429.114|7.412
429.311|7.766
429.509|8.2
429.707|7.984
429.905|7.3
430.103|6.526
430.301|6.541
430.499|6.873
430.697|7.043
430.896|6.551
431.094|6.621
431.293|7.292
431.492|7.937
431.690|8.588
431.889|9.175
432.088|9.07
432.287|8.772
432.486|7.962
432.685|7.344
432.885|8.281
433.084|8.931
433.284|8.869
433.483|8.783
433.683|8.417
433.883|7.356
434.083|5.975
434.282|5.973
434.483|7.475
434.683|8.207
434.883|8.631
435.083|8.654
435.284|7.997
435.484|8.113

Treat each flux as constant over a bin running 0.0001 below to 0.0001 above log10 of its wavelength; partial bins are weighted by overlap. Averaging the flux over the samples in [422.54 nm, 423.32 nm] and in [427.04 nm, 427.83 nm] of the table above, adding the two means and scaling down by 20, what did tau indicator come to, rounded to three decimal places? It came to 0.797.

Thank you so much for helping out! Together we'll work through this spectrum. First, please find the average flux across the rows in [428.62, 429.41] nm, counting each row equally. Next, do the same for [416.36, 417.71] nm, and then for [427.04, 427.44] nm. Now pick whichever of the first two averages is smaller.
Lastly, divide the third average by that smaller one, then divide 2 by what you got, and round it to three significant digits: 1.98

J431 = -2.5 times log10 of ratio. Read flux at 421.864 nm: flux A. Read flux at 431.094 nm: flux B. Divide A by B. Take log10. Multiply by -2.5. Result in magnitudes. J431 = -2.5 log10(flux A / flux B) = -0.30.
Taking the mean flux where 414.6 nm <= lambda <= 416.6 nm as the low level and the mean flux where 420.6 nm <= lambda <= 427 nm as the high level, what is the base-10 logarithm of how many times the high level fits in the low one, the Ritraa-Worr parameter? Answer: 0.020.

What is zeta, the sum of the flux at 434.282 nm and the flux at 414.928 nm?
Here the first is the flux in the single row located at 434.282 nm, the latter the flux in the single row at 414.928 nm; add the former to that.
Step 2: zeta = 15.0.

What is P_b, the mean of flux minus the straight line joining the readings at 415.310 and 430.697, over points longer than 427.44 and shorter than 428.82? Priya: 1.0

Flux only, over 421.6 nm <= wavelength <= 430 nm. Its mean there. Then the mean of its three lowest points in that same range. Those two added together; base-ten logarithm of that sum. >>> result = 1.19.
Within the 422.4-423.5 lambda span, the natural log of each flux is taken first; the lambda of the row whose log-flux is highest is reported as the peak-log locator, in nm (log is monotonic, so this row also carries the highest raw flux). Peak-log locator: 423.226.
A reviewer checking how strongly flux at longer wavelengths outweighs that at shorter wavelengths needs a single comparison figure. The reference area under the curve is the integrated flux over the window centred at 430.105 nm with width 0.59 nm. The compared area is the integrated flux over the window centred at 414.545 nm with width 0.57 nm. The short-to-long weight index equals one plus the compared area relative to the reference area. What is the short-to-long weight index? 2.25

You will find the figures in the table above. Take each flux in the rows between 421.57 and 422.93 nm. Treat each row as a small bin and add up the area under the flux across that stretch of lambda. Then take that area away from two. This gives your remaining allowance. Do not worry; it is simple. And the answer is -9.44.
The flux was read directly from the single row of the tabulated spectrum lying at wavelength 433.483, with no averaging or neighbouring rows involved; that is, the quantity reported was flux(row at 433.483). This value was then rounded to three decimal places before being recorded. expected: 8.783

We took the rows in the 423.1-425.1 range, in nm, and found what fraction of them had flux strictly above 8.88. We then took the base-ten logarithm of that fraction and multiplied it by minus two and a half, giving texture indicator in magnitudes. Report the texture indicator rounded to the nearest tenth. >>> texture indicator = 2.5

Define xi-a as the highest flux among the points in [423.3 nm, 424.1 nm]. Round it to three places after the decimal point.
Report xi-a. 8.736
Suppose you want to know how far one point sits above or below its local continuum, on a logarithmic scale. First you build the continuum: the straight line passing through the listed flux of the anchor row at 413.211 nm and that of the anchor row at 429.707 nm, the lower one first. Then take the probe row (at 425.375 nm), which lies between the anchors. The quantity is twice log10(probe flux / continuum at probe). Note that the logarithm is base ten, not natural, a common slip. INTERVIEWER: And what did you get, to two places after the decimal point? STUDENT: 0.06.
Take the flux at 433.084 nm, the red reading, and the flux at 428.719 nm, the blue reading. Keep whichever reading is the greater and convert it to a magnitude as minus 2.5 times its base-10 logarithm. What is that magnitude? -2.38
